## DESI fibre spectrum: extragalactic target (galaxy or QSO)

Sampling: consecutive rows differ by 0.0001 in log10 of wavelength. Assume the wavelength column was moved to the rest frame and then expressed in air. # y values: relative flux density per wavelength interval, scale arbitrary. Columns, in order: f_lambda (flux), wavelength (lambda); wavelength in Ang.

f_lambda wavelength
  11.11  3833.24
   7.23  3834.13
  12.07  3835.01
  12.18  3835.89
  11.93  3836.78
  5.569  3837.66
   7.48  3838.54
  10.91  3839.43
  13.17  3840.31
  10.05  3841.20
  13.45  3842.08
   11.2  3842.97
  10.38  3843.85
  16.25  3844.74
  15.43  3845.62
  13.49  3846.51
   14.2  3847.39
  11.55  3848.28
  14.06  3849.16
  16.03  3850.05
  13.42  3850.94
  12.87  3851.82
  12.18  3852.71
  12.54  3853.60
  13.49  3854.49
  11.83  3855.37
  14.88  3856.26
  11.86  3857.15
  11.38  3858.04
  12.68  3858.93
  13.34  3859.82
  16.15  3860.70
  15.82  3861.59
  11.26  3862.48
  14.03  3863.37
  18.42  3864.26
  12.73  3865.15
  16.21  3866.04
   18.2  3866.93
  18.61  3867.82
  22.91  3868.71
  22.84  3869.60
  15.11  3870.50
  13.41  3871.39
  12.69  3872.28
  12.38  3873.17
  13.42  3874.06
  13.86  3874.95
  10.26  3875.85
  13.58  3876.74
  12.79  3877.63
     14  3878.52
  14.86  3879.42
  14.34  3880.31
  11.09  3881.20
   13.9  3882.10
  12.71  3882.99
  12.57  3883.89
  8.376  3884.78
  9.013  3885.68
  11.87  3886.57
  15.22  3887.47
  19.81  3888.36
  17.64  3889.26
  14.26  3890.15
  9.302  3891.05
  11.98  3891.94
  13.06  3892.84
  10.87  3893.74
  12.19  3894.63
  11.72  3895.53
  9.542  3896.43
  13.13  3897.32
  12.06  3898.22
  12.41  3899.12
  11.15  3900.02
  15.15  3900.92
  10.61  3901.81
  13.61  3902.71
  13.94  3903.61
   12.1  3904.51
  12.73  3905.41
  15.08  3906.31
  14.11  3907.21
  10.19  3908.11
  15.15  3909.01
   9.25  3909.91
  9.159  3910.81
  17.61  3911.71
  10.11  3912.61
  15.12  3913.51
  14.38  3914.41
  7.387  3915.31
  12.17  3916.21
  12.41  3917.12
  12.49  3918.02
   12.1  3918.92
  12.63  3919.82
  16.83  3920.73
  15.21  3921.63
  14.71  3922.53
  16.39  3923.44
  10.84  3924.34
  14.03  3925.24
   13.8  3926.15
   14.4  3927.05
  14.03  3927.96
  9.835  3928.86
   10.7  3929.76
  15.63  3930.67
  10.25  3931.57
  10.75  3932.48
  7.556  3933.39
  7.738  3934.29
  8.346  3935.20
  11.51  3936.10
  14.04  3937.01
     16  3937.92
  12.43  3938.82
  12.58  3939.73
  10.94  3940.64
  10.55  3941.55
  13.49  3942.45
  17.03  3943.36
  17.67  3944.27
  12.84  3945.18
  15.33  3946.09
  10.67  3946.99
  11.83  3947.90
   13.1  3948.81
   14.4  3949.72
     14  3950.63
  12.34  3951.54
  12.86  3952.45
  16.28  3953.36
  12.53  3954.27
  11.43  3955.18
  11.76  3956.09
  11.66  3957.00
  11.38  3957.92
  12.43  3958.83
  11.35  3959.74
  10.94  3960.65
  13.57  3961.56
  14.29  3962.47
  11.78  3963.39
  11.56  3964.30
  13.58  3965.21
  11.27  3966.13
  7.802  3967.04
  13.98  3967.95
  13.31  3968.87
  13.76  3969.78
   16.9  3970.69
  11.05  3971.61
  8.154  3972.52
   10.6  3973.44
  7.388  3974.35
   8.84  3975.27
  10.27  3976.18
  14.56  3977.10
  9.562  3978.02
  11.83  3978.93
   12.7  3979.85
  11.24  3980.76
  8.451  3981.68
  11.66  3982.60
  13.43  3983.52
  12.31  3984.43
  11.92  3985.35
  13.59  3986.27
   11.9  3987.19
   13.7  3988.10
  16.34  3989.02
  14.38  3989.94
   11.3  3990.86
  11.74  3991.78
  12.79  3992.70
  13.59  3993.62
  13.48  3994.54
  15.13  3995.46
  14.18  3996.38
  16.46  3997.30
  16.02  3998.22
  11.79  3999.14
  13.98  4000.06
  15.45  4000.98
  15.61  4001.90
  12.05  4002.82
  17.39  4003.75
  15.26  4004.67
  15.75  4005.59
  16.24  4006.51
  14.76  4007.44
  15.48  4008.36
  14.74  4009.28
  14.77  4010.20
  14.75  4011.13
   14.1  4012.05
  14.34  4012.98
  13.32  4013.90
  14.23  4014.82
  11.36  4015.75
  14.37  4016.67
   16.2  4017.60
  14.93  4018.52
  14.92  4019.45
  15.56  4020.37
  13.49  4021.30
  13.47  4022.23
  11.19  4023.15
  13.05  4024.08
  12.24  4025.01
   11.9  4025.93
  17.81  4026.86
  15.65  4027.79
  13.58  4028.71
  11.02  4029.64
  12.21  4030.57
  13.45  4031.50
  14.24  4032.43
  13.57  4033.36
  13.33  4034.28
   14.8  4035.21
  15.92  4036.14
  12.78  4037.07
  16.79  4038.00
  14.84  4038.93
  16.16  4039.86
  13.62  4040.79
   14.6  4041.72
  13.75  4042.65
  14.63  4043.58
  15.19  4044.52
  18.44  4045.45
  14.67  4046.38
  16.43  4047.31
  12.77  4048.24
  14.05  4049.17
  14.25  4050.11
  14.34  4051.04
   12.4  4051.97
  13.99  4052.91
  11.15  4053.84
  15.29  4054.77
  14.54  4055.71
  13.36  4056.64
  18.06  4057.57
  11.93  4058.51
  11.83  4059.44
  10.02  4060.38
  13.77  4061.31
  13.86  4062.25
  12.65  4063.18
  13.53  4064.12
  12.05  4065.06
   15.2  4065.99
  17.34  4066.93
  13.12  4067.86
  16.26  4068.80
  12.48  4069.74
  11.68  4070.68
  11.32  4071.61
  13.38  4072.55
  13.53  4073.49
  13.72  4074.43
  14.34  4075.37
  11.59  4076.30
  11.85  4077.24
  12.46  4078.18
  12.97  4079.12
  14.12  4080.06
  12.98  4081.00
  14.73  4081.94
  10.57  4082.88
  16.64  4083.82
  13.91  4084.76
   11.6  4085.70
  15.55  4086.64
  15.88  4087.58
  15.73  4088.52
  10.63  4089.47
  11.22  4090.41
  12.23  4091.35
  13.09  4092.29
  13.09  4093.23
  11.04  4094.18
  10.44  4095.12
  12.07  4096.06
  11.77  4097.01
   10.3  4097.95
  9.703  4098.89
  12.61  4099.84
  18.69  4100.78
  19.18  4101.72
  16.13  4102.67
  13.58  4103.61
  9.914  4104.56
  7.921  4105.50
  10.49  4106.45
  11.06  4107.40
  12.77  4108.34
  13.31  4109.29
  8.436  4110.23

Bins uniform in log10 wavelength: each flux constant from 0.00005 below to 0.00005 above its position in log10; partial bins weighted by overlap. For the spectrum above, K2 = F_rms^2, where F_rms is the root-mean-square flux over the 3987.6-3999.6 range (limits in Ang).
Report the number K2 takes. 196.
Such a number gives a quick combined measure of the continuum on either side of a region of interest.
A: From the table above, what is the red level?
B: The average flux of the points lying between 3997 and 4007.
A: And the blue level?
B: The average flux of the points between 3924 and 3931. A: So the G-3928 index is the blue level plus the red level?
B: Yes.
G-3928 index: 28.0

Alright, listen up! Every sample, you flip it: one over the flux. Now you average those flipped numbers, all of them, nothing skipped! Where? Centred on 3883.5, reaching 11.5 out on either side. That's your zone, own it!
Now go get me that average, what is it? 0.080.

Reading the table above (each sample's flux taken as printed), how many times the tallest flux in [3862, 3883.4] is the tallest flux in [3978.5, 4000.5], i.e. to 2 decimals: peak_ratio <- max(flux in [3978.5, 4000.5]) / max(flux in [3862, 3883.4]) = 0.72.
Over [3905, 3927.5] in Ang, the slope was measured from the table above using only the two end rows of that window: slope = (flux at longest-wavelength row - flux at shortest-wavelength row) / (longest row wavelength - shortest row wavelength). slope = 0.08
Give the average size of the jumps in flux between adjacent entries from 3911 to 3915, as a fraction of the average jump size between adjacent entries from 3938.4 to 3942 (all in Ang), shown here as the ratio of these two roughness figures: 6.1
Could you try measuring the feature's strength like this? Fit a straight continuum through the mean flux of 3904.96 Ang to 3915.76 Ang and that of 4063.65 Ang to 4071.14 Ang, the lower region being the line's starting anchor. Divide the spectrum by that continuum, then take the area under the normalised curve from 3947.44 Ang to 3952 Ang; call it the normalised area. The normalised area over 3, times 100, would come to 155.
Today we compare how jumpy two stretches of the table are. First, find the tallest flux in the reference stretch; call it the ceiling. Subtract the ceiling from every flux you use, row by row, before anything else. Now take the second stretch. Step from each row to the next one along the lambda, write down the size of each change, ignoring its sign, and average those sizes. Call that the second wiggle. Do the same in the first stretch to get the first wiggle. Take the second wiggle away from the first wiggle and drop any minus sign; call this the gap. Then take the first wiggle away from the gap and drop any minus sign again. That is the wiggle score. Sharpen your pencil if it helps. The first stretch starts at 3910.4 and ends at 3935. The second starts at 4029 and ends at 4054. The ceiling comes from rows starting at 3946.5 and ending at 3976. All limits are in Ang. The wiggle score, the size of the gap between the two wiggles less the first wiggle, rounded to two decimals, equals 1.67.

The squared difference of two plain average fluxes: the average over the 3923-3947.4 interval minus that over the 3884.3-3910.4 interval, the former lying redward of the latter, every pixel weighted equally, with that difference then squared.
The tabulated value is 0.0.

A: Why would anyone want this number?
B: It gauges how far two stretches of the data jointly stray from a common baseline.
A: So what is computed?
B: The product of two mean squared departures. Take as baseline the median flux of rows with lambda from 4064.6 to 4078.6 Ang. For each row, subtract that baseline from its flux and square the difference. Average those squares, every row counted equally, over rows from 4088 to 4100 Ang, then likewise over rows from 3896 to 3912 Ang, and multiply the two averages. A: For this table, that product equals 21.9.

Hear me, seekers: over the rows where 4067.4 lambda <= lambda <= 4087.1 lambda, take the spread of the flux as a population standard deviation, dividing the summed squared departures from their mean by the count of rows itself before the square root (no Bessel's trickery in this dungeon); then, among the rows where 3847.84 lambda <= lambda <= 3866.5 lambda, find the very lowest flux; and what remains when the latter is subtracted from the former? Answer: -9.7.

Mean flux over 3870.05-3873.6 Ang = 13.4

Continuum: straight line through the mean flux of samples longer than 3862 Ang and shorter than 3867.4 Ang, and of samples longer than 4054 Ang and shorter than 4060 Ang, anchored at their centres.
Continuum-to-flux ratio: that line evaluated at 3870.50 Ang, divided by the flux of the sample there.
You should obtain 1.00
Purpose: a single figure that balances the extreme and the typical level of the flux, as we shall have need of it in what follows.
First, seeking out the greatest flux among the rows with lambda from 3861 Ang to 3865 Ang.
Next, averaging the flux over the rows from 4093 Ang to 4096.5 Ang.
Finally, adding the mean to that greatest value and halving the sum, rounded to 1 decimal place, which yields 15.0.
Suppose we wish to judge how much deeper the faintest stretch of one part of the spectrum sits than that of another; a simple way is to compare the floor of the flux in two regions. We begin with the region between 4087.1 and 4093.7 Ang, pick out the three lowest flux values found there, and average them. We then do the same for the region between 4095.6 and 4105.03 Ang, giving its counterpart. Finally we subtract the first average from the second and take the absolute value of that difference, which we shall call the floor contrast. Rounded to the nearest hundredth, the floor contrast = 1.39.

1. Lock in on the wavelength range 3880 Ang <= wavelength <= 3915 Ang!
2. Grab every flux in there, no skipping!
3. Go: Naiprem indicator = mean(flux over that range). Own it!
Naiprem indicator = 12.7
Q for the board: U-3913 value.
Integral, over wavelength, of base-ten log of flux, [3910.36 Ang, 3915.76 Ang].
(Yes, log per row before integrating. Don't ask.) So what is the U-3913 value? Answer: 5.78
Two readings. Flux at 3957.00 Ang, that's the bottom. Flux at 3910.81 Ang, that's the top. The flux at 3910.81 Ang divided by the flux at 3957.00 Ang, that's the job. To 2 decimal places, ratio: 0.79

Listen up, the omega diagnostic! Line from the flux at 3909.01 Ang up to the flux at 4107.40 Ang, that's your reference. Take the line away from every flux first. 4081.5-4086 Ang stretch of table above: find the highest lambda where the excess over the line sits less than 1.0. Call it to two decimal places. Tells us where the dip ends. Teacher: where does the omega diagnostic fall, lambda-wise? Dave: 4085.70 Ang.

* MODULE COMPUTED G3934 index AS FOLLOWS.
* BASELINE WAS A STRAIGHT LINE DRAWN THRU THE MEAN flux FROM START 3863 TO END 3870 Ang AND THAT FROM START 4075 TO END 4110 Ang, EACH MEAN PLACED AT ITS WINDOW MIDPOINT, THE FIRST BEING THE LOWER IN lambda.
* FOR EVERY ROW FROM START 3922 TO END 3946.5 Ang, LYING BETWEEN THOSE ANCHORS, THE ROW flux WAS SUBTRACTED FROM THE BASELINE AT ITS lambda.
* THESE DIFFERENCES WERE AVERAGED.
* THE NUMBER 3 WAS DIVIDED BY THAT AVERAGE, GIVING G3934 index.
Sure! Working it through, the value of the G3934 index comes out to 0.8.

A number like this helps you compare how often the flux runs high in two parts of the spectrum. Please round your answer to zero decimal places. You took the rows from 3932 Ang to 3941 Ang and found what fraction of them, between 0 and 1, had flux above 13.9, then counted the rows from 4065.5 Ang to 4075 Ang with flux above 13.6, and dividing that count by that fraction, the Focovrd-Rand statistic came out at 20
